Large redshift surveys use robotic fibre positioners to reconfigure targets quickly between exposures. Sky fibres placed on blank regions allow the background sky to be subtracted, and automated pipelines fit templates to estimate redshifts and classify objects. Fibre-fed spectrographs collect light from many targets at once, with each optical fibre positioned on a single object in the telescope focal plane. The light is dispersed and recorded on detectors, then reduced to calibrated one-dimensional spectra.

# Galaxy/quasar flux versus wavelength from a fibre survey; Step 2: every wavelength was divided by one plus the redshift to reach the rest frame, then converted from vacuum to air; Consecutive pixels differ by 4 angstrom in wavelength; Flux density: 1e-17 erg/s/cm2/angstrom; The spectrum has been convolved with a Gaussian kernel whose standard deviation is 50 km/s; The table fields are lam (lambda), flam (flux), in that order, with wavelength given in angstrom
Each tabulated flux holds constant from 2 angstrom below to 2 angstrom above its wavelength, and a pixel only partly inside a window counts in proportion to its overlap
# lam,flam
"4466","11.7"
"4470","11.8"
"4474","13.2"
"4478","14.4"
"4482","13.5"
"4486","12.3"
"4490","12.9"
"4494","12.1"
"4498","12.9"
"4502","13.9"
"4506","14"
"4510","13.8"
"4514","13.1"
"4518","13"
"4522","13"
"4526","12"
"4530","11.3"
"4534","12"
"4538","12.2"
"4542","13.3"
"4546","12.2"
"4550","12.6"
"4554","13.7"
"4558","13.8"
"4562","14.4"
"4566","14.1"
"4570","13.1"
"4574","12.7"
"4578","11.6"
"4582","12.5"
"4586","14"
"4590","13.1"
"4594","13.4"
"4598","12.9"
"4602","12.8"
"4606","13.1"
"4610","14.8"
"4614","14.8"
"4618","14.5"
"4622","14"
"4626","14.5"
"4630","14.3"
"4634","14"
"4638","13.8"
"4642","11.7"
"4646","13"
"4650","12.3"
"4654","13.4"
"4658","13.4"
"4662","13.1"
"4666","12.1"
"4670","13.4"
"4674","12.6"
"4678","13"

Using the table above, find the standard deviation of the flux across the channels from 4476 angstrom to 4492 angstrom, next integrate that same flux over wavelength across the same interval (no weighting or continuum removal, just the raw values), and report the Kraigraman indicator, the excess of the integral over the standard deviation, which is 212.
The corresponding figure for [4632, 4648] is 209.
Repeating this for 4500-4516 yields 219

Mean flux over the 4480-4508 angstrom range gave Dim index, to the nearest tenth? 13.1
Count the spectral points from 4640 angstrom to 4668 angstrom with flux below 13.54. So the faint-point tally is 7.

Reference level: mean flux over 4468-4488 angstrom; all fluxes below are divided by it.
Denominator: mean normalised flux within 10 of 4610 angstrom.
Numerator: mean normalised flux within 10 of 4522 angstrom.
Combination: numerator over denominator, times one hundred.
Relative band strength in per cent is 89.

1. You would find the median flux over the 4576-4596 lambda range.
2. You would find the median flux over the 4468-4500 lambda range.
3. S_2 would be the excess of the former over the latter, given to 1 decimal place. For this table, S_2 0.2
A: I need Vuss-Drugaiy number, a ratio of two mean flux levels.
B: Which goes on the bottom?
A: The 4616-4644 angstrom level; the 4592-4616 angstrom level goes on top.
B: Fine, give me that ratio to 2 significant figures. 0.99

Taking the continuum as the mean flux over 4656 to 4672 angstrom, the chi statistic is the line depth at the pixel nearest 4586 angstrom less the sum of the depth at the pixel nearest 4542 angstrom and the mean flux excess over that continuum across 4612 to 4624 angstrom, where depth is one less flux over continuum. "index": -1.5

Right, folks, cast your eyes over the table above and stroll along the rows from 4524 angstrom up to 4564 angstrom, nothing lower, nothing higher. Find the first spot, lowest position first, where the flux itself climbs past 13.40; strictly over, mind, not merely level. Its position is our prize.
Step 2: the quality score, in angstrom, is 4554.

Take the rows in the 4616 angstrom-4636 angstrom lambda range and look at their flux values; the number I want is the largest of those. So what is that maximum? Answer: 14.5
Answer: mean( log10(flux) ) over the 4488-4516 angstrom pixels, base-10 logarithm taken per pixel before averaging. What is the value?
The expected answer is 1.12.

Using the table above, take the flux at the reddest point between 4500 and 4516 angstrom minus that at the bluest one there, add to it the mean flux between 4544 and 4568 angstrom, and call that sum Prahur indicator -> 12.7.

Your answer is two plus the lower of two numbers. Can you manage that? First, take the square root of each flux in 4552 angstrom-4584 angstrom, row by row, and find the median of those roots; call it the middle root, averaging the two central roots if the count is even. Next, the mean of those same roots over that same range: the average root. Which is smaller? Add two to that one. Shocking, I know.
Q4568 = 5.636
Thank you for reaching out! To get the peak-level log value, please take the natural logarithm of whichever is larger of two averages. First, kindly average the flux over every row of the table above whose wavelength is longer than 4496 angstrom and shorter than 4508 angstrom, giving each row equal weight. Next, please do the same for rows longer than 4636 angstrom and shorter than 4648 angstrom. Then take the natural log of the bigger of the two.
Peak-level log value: 2.61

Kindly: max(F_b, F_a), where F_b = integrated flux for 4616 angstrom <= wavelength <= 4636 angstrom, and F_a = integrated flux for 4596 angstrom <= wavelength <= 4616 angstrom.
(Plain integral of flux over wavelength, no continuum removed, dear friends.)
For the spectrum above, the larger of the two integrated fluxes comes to 285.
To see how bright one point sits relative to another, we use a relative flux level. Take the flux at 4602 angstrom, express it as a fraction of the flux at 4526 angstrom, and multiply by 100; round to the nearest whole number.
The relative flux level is 107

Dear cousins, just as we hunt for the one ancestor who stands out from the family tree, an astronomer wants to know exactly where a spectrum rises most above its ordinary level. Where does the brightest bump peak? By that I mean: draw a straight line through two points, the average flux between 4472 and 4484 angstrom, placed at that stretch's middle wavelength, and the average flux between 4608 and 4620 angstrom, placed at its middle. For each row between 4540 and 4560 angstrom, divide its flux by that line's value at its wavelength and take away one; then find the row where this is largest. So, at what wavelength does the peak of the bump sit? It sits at 4558 angstrom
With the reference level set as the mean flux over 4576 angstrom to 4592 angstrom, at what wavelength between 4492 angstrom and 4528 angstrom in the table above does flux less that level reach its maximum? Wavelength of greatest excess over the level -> 4506 angstrom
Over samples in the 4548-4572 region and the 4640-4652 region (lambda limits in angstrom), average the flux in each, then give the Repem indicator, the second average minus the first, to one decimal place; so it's -1.3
